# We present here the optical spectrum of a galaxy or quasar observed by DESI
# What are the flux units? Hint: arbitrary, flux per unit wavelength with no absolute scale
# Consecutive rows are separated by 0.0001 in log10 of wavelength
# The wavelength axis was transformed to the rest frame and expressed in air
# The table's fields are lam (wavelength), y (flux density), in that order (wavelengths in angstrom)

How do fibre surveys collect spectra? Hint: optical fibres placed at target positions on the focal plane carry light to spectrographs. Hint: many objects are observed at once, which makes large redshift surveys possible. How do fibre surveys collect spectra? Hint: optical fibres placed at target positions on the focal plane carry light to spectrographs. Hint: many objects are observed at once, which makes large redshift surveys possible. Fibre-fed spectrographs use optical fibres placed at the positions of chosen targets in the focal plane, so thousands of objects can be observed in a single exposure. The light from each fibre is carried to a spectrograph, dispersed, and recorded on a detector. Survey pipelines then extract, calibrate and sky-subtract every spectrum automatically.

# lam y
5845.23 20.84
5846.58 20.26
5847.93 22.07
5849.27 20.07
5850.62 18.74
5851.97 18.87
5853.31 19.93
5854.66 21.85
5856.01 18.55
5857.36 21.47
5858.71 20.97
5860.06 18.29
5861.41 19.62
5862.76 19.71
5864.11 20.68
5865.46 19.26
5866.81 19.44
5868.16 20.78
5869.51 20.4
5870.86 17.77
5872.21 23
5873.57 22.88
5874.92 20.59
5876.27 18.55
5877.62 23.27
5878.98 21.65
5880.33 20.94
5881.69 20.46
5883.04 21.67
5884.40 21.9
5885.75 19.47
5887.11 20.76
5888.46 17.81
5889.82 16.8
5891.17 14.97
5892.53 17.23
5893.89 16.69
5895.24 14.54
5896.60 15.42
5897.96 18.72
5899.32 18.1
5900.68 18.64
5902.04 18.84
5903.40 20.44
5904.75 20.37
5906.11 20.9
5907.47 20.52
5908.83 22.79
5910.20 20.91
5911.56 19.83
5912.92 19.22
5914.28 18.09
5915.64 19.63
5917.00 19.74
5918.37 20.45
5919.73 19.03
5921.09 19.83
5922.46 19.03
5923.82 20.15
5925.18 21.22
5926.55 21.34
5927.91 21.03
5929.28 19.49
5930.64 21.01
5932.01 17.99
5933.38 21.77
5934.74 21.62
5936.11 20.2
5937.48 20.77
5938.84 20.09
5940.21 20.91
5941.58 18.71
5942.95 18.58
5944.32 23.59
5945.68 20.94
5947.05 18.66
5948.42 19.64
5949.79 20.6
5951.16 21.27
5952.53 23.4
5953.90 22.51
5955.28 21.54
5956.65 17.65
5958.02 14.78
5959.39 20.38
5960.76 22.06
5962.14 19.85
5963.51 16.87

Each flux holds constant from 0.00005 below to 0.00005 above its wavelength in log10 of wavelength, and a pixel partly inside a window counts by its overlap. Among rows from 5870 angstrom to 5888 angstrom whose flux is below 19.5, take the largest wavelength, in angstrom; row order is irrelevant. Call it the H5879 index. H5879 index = 5885.75 angstrom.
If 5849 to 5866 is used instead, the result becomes 5865.46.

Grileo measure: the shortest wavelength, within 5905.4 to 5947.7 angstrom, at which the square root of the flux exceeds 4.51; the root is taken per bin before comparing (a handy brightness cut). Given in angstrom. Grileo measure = 5906.11 angstrom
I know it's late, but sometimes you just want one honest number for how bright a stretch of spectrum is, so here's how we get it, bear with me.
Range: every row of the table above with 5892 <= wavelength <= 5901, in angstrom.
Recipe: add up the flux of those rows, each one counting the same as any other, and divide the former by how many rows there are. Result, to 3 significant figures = 17.0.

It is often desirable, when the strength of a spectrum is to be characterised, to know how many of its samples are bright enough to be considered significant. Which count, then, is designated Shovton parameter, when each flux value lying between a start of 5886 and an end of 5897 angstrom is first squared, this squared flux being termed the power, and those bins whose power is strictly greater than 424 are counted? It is 1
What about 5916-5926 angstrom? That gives 1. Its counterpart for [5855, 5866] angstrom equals 3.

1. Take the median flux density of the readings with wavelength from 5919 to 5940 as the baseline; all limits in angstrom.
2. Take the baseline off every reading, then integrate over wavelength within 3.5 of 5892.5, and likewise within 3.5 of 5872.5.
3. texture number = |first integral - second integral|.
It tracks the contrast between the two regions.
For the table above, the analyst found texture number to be 33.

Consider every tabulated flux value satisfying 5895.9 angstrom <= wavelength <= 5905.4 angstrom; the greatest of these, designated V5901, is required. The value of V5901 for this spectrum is 20.44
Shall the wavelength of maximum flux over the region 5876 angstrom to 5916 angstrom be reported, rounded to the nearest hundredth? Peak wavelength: 5877.62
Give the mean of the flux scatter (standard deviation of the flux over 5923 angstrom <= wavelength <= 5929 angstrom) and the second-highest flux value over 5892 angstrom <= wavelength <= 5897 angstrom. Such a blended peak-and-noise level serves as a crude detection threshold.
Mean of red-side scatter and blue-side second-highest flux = 8.6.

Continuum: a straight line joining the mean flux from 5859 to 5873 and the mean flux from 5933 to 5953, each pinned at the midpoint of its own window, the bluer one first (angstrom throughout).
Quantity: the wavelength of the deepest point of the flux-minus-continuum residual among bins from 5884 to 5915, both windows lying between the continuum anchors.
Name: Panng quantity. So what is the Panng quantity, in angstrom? 5895.24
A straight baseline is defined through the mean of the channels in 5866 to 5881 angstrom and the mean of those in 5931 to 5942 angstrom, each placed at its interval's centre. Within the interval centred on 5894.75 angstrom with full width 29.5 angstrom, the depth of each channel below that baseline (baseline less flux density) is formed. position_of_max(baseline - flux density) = 5895.24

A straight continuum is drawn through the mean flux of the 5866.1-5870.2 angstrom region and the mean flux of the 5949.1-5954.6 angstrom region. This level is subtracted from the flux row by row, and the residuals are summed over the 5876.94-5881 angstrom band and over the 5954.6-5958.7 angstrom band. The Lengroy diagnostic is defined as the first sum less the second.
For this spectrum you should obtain 17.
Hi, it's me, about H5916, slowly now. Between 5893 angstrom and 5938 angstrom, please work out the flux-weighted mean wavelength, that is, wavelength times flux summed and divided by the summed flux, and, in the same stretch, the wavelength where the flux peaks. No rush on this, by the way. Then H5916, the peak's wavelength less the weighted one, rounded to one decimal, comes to -7.5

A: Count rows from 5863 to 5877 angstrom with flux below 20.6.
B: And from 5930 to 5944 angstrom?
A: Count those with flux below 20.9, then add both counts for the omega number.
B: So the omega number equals 12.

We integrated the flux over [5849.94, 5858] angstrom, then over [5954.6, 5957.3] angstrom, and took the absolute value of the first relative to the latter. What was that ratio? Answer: 3.0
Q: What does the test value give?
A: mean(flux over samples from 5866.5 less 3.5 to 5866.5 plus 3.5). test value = 20.1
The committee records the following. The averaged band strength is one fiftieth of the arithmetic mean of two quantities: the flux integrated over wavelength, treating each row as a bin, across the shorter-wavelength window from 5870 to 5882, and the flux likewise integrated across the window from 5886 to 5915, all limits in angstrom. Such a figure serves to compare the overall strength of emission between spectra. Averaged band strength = 7.9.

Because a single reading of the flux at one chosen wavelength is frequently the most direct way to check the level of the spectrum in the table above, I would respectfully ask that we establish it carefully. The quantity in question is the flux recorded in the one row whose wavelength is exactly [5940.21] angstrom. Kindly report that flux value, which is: 20.91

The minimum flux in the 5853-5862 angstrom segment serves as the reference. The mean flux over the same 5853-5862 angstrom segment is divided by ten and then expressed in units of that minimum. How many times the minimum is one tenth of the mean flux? 0.110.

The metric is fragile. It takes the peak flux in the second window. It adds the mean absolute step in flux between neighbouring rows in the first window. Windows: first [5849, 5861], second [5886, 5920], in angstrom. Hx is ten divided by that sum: 0.408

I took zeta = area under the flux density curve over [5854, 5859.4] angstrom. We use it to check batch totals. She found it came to 112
